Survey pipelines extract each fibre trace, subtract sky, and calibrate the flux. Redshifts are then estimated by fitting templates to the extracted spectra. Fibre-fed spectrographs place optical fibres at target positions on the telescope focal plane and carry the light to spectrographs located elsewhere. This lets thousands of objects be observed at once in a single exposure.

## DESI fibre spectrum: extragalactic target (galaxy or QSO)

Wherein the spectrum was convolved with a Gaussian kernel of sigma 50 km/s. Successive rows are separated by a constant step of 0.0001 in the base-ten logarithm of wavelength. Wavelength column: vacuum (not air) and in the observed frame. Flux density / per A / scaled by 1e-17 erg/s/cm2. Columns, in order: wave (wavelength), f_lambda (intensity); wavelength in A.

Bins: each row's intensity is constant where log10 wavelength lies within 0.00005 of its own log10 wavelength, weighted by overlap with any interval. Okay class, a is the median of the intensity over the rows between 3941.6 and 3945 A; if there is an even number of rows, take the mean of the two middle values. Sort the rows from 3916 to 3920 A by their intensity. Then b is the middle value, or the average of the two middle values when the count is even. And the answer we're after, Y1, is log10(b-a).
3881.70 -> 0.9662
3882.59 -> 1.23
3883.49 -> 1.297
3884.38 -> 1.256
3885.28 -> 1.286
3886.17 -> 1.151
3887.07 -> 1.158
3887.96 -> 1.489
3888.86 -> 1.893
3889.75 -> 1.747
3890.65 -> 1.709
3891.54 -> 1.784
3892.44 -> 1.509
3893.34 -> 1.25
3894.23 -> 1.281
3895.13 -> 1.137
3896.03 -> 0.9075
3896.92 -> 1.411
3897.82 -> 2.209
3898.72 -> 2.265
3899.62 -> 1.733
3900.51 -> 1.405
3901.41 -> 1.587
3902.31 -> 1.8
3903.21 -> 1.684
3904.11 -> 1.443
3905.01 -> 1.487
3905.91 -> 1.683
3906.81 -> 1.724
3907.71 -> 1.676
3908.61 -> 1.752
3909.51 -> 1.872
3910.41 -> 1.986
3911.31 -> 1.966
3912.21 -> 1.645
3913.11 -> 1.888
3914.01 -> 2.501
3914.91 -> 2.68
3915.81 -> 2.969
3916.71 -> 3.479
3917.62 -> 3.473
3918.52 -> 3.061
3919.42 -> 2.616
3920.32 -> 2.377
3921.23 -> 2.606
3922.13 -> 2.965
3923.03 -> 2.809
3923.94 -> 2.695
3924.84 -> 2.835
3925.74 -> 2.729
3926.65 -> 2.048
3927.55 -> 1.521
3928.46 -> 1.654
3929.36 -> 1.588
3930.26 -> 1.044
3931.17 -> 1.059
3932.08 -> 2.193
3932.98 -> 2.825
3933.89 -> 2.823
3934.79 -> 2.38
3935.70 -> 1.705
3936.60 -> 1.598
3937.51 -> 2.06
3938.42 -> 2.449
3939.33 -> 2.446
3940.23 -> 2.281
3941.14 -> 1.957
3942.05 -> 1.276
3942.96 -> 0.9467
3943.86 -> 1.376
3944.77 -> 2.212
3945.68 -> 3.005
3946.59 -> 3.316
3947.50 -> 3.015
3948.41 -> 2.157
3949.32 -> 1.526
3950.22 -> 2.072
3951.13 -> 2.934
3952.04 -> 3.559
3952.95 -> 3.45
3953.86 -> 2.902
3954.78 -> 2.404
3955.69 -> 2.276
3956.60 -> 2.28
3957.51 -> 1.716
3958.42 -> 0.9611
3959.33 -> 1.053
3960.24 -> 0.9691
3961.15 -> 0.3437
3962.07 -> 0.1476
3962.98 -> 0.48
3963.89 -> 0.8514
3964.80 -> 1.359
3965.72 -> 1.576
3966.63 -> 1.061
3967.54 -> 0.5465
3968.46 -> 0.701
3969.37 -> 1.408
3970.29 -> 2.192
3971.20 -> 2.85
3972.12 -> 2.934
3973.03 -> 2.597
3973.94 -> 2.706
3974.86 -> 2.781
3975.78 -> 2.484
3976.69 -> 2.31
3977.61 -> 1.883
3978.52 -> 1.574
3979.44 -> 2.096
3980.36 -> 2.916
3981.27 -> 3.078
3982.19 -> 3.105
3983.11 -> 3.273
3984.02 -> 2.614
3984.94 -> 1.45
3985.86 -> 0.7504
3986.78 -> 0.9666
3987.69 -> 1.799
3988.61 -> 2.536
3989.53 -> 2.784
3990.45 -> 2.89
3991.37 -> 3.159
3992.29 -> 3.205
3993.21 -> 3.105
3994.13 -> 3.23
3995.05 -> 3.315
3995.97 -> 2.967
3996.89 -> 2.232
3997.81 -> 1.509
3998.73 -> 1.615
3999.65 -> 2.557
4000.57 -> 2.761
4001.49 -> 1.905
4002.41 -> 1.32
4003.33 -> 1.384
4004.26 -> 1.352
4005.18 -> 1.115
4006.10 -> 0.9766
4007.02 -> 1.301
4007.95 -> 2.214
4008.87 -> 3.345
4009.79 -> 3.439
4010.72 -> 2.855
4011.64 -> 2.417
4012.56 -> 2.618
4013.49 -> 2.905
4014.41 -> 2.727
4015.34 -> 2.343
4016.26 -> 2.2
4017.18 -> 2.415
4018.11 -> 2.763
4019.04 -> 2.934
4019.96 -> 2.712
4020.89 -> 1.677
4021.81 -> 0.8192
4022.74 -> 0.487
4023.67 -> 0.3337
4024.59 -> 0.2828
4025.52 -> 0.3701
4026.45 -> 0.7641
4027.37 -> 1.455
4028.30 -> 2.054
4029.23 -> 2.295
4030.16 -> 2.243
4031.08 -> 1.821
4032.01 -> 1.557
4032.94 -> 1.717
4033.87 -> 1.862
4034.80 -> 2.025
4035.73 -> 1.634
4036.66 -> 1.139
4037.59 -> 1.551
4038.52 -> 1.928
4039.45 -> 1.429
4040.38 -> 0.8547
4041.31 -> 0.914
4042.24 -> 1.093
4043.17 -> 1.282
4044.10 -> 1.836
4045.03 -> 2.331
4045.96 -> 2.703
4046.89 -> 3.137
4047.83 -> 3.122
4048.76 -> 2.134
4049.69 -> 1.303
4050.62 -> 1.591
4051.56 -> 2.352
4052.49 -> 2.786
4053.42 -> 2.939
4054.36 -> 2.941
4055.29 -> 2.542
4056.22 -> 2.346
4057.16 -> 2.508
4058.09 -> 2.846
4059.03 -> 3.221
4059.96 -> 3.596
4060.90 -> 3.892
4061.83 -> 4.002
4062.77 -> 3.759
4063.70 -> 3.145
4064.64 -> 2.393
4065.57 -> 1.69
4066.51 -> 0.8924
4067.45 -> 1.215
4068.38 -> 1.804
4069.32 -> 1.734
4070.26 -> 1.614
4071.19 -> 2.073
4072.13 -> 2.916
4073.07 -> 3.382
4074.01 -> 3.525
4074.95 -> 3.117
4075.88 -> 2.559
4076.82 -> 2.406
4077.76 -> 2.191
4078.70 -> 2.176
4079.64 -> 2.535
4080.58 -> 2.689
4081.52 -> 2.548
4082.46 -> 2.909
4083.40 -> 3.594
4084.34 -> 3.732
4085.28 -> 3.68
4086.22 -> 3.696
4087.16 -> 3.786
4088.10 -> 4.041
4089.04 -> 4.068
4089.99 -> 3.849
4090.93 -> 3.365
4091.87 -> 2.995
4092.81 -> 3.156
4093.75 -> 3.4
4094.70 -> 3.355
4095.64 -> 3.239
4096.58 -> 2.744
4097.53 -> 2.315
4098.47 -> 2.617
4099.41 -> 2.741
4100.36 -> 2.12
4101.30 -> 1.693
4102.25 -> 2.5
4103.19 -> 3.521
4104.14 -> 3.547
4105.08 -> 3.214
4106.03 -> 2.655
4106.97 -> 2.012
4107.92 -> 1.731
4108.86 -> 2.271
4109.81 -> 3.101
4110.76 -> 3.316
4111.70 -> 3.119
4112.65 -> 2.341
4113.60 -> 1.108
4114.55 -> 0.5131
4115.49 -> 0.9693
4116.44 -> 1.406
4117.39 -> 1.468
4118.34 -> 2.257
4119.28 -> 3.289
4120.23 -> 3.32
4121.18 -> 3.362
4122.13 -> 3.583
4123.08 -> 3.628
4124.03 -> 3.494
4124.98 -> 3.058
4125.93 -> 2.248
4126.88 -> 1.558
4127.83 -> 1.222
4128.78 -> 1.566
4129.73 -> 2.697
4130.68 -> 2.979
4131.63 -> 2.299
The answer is 0.29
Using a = 1.3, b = 3.27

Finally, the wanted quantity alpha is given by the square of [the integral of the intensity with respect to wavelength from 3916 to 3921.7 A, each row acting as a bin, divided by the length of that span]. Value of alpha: 9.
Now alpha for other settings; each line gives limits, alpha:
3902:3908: 3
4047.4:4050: 5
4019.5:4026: 1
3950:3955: 9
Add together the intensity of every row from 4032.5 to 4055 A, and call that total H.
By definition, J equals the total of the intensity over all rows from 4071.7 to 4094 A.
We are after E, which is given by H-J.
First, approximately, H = 47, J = 76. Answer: -30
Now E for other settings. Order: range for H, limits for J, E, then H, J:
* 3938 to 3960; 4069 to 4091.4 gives -19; 54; 72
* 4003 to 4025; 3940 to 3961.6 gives -2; 48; 50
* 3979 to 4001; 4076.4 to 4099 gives -15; 60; 75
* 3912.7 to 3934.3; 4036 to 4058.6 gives 9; 58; 50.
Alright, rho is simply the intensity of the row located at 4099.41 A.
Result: 2.741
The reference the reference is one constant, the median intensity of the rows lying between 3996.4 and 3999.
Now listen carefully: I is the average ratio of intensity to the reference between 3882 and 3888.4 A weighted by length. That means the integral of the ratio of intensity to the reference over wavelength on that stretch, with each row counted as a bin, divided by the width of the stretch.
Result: 0.8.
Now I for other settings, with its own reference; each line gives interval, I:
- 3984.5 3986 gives 0.7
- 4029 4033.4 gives 1.2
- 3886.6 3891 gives 1.0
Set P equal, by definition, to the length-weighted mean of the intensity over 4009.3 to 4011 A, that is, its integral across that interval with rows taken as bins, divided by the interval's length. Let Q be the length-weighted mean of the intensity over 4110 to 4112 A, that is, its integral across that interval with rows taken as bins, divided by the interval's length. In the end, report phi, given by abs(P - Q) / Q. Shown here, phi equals 0.01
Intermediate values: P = 3.2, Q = 3.21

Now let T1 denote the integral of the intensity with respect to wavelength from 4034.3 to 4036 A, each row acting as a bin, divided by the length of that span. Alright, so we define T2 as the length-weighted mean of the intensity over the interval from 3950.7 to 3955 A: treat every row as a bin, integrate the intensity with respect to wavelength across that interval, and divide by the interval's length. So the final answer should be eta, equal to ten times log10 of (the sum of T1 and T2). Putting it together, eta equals 6.9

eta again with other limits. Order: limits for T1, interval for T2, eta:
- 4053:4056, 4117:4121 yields 7.4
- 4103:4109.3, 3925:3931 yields 6.5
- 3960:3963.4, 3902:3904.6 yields 3.2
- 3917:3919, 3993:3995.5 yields 8.1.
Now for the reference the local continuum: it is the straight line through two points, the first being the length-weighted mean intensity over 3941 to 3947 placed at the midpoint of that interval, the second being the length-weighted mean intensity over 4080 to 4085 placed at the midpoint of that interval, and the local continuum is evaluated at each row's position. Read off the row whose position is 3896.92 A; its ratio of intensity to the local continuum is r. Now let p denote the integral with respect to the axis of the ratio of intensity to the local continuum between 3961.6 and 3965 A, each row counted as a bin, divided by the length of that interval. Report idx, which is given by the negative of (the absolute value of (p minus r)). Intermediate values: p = 0.30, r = 0.86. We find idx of -0.56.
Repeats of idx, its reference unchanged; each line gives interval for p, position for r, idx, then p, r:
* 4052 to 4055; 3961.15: -0.84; 1.00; 0.16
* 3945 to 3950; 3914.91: -0.25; 1.26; 1.51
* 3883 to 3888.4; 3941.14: -0.16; 0.82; 0.99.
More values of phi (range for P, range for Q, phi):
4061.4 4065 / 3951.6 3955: 0.07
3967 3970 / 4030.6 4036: 0.46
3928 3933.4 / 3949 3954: 0.38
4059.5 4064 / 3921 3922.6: 0.31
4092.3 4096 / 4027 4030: 0.66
